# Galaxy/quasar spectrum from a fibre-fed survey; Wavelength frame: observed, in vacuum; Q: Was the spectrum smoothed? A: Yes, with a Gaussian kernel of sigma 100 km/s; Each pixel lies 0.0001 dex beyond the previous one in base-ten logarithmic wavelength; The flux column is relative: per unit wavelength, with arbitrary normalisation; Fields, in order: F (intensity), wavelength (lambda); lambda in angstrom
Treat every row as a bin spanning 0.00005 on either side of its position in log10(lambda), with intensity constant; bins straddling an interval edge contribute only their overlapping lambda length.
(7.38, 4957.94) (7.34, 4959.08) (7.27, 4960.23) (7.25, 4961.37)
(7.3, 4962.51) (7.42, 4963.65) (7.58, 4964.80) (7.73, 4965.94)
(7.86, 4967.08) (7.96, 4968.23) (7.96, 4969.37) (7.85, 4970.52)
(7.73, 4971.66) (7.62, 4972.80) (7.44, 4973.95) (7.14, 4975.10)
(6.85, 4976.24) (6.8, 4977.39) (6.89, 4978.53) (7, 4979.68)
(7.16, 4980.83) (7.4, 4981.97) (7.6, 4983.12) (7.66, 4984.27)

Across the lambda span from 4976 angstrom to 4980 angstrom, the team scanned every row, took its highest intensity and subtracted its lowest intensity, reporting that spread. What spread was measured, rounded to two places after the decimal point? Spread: 0.20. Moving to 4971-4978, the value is 0.93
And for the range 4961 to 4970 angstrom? 0.71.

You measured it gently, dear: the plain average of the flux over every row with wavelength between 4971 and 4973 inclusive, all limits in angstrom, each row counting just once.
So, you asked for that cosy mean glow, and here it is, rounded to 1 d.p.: 7.7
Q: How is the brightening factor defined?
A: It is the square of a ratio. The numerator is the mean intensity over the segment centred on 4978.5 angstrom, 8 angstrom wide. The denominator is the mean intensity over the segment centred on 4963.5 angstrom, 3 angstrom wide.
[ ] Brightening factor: 0.90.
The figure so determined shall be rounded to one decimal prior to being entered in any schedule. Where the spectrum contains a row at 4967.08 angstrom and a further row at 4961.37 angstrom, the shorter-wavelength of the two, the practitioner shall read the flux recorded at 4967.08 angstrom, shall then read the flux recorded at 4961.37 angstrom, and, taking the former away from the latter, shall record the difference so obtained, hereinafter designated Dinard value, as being -0.6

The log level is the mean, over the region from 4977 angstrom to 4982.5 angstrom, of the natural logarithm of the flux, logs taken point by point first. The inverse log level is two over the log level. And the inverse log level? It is 1.02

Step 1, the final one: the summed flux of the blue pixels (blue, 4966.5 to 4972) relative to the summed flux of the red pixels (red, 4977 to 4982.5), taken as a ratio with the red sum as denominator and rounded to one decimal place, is 1.1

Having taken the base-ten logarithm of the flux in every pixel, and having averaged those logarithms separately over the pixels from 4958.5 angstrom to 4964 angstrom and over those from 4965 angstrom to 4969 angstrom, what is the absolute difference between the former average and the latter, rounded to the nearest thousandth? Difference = 0.031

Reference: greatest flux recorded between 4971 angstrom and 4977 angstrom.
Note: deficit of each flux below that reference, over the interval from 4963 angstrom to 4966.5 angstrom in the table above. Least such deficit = 0.00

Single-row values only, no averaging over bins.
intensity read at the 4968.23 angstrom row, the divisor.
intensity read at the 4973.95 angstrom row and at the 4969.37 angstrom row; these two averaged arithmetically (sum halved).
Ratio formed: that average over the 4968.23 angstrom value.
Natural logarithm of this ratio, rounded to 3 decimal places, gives -0.033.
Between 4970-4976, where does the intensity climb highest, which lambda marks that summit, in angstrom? 4970.52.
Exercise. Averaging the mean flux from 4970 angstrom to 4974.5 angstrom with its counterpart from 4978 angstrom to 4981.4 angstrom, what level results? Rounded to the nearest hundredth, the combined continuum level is 7.34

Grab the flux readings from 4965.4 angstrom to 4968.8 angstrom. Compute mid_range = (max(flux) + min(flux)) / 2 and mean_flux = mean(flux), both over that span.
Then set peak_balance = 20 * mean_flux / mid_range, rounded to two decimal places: 20.01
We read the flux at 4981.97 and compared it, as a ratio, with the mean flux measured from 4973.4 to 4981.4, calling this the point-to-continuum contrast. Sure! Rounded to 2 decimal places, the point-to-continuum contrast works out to 1.05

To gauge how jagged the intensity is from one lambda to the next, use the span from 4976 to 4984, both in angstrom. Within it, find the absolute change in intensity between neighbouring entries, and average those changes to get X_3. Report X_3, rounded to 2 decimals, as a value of 0.14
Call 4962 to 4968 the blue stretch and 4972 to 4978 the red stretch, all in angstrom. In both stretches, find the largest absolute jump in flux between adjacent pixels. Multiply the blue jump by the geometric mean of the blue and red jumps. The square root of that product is 0.187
